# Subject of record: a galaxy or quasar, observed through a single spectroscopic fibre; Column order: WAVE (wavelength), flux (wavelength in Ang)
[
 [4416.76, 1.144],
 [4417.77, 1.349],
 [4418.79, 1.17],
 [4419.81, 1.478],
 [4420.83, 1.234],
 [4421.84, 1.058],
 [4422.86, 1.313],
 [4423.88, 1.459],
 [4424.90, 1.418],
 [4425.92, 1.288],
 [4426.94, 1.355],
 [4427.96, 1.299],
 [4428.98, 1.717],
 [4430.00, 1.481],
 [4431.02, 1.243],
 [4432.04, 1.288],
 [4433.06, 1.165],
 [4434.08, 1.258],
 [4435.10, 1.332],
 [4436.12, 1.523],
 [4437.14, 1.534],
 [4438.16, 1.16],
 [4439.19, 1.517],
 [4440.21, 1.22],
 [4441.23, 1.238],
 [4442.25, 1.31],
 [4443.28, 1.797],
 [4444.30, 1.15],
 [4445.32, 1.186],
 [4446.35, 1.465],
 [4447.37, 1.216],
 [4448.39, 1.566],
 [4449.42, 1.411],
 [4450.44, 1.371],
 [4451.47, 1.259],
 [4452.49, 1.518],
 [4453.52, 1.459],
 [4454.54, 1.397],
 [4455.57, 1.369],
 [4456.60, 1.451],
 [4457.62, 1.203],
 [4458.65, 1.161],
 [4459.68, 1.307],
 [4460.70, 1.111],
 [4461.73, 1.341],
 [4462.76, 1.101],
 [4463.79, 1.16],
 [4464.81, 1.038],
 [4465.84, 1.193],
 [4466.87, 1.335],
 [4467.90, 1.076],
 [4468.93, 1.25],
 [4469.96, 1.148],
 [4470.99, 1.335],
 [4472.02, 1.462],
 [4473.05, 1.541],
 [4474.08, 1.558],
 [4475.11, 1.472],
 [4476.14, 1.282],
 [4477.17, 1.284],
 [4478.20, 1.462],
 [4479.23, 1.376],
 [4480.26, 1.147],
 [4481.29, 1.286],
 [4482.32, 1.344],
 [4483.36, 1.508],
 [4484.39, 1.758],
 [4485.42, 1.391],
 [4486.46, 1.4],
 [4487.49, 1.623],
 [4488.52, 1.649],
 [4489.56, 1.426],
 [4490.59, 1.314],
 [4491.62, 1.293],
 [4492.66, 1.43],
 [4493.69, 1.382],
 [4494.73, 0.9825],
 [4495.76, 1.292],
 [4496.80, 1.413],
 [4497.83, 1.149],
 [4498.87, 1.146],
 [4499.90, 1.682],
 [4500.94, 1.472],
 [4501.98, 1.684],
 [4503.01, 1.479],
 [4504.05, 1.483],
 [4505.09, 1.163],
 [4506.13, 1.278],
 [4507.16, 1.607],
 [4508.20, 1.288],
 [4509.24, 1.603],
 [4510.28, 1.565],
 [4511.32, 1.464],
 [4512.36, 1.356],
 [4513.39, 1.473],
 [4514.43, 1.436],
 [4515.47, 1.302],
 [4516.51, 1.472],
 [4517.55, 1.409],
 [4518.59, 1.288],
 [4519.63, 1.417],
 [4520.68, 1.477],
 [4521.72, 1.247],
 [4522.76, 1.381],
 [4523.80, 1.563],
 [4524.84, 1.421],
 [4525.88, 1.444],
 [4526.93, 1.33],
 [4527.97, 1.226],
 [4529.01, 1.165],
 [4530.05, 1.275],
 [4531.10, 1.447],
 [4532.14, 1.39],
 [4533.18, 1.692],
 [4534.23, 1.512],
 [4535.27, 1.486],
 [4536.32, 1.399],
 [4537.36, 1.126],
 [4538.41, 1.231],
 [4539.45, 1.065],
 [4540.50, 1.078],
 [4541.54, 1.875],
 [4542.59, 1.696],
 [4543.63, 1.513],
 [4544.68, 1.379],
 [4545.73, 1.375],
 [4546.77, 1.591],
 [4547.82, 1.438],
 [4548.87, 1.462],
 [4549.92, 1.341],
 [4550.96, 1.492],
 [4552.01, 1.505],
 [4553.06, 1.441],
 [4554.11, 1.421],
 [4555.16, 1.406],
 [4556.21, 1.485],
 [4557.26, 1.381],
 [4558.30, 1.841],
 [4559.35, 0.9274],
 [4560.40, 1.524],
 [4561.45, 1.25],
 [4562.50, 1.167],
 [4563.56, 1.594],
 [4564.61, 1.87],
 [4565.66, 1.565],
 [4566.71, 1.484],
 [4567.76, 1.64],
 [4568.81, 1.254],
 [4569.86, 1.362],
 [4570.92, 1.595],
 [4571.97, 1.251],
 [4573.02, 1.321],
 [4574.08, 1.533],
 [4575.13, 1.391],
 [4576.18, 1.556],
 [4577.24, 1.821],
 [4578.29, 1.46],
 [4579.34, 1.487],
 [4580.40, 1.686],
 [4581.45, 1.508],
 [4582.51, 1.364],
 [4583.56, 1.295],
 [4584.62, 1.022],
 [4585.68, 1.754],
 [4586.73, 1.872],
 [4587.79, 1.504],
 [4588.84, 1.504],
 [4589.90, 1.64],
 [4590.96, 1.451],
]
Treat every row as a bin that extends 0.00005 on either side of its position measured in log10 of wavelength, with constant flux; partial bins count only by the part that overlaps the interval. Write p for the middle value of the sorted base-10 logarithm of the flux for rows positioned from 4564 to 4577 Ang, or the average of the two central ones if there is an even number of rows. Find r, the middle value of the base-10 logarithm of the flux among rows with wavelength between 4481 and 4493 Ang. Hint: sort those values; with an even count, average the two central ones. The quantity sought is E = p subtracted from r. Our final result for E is -0.028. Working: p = 0.178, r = 0.150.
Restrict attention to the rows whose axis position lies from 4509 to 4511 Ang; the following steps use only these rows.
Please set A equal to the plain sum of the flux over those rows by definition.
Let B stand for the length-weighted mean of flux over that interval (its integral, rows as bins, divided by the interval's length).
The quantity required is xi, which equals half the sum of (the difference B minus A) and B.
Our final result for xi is -0.017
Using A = 3.2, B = 1.57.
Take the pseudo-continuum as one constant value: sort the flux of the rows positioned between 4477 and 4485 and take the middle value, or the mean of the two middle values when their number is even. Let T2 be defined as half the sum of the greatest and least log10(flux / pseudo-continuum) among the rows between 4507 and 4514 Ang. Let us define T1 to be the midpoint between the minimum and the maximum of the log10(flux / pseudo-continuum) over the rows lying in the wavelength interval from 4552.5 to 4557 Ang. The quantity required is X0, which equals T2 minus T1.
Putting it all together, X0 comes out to 0.00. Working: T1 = 0.03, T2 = 0.024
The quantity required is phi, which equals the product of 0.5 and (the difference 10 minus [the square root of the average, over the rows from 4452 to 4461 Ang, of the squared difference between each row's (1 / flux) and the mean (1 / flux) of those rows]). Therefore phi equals 4.96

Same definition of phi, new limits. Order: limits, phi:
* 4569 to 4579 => 4.96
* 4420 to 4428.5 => 4.96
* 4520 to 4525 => 4.97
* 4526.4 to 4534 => 4.96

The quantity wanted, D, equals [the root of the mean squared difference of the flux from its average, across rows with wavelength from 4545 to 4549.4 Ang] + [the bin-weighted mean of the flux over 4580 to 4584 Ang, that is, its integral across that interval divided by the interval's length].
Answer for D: 1.54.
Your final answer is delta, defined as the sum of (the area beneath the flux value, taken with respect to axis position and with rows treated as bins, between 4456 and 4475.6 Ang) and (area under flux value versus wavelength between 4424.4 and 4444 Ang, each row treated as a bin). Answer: 52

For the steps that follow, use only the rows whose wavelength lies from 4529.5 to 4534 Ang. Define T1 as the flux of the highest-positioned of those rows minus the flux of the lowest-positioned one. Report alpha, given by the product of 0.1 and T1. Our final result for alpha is 0.042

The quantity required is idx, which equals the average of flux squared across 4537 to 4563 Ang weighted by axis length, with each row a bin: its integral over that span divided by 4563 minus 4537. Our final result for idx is 2.02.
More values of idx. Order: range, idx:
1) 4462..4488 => 1.83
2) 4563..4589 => 2.31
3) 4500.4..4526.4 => 2.06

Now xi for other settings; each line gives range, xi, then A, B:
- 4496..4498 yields 0.025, 2.6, 1.31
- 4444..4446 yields 0.024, 2.3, 1.19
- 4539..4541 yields -0.002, 2.1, 1.07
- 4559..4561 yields 0.027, 2.5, 1.25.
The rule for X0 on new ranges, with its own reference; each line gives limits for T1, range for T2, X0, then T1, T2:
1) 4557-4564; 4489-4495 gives -0.04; -0.02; -0.060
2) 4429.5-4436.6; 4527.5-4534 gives 0.02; -0.01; 0.014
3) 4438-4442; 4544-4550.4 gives 0.04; -0.01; 0.031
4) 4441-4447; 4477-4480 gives -0.02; 0.02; 0.003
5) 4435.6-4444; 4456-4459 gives -0.05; 0.03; -0.020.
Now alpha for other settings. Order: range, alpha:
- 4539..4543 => 0.063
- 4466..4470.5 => -0.019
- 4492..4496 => -0.014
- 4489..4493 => 0.000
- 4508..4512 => 0.018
